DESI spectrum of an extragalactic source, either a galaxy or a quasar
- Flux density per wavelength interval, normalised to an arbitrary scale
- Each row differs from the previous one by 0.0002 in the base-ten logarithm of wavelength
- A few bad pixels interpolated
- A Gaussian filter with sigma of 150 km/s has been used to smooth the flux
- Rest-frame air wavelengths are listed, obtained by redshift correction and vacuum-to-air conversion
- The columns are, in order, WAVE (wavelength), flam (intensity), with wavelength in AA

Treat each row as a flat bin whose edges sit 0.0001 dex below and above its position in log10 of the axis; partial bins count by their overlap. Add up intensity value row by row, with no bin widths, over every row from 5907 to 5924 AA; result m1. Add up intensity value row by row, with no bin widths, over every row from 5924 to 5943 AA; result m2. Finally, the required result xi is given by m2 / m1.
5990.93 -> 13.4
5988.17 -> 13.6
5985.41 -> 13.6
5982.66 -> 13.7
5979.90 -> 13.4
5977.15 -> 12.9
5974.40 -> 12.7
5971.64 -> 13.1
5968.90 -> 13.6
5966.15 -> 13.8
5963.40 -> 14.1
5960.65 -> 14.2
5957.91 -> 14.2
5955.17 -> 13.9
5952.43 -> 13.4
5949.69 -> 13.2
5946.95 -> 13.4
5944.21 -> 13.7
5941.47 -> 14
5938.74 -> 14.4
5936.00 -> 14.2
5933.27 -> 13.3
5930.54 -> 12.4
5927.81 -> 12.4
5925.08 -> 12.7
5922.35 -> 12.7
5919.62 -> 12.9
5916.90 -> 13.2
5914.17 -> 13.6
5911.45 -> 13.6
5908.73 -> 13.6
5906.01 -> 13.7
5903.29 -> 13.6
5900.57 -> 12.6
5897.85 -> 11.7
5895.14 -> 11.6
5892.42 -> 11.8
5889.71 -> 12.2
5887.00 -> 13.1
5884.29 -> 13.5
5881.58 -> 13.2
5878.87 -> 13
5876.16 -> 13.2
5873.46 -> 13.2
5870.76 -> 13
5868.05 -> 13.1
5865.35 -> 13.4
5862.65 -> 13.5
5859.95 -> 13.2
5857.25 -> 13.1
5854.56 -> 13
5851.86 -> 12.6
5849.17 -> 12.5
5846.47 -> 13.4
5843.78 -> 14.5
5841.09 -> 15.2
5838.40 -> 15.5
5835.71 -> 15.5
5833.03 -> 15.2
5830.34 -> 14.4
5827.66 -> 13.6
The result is 1.2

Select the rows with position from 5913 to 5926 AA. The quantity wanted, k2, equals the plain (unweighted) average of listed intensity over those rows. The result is 13.0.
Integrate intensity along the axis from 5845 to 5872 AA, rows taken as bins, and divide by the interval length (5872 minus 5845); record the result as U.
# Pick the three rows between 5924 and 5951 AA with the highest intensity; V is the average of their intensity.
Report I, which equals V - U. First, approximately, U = 13.1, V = 14.2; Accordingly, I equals 1.1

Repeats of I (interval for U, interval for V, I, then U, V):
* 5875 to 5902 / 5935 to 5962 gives 1.7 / 12.6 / 14.3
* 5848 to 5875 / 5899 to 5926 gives 0.6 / 13.1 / 13.6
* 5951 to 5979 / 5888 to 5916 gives 0.0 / 13.6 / 13.6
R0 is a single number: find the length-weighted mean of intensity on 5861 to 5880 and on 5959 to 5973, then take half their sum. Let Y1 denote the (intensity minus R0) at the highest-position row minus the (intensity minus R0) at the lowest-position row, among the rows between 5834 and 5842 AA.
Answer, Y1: -0.3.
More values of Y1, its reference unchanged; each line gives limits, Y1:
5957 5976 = -1.5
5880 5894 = -1.4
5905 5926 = -1.0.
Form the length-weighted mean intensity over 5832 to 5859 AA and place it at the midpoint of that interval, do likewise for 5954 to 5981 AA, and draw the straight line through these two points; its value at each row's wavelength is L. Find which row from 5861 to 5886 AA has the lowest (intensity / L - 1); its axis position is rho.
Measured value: 5870.76 AA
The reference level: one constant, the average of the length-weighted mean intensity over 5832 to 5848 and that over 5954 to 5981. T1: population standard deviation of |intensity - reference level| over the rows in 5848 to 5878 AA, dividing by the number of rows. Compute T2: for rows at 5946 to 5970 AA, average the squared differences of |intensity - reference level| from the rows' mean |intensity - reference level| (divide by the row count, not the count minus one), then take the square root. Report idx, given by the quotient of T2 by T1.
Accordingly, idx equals 1.23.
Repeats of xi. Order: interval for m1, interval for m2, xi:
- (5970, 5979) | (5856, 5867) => 1.4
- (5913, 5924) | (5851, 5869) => 1.8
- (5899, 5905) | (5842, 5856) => 2.5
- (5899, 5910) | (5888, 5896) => 0.7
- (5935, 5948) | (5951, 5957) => 0.4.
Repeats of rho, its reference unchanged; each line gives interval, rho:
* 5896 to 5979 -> 5897.85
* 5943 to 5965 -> 5949.69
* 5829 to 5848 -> 5846.47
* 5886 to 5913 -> 5895.14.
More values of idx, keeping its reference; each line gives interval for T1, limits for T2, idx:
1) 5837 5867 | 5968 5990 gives 0.90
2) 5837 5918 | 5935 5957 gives 0.58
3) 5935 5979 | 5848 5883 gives 0.56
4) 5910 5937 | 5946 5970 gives 0.63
